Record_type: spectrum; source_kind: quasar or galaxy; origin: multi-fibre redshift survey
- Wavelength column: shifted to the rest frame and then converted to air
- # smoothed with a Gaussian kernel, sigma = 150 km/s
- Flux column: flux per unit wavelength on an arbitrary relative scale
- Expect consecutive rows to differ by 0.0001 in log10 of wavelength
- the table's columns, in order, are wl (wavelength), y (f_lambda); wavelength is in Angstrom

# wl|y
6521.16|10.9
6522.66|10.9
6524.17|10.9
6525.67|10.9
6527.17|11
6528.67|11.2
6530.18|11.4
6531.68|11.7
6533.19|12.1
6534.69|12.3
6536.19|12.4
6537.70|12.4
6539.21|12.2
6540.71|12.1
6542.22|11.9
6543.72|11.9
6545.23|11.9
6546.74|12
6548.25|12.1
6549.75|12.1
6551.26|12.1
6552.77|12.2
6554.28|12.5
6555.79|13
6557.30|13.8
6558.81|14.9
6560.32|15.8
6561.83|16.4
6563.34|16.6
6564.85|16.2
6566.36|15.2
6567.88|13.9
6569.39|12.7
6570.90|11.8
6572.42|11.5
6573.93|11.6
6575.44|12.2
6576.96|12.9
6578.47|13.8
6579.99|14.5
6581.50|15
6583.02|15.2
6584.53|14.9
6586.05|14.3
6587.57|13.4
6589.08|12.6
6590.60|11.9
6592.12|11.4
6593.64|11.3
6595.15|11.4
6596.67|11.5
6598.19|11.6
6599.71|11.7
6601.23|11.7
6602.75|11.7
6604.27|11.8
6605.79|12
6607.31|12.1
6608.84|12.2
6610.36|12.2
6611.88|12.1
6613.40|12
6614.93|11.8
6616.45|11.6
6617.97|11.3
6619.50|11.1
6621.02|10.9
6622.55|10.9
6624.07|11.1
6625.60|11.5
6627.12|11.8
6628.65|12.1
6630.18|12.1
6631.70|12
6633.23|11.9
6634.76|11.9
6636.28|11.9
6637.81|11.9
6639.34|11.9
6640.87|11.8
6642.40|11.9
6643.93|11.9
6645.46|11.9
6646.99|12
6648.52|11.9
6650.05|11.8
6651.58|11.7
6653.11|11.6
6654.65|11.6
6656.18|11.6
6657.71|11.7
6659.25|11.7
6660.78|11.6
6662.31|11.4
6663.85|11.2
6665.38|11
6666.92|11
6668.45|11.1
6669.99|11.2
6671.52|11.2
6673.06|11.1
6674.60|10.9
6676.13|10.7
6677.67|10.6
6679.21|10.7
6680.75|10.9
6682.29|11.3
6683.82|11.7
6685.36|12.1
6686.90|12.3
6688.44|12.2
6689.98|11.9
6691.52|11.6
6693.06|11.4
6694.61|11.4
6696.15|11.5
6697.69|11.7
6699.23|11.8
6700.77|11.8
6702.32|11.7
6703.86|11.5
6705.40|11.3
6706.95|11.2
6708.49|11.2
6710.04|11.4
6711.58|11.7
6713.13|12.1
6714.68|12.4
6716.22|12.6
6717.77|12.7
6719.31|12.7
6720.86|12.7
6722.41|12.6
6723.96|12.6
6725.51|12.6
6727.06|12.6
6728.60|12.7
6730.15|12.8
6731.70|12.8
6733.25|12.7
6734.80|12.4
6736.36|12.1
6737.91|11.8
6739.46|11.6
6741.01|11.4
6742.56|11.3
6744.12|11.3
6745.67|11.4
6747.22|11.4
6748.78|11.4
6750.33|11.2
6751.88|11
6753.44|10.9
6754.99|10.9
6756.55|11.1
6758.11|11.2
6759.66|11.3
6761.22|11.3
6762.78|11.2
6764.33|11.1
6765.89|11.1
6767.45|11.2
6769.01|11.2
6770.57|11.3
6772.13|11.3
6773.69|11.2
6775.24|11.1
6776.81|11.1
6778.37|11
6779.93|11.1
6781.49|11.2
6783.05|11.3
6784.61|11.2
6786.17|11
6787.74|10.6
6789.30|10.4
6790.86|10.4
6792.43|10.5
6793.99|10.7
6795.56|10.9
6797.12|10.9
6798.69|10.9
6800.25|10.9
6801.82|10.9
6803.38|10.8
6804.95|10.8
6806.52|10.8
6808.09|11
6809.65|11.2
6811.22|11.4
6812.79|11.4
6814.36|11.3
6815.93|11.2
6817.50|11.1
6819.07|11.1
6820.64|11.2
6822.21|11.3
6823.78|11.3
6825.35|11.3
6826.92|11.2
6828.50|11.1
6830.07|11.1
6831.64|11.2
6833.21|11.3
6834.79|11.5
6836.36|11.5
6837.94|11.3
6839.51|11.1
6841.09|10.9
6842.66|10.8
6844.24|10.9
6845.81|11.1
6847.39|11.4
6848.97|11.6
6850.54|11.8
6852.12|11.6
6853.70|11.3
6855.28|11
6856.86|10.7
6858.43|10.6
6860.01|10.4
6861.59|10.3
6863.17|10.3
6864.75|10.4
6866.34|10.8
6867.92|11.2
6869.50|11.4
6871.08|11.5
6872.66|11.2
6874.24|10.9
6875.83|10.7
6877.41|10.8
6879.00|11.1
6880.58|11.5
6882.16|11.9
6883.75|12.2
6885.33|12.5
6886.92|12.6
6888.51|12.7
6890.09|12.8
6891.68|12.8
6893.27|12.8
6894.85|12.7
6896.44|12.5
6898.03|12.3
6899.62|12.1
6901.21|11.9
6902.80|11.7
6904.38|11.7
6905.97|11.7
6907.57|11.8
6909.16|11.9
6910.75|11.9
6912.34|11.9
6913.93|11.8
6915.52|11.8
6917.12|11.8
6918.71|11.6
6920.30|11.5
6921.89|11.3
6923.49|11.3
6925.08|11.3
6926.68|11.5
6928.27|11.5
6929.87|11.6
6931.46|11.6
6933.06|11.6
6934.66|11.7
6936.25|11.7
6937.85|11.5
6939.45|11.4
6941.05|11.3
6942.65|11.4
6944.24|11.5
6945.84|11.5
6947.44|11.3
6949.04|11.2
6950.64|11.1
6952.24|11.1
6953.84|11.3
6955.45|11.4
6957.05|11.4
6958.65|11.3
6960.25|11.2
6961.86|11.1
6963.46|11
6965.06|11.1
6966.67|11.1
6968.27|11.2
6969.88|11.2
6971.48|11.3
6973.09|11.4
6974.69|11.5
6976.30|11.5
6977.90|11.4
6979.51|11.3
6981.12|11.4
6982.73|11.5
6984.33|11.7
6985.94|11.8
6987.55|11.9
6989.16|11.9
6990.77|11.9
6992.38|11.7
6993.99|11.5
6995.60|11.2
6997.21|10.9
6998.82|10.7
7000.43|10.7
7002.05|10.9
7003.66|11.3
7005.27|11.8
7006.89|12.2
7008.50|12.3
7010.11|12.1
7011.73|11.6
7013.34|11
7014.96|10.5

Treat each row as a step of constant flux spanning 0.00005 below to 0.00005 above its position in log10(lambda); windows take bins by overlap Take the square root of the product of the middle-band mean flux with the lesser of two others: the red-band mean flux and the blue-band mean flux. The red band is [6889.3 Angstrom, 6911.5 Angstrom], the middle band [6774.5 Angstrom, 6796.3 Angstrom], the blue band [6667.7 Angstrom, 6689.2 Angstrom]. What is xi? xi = 11.1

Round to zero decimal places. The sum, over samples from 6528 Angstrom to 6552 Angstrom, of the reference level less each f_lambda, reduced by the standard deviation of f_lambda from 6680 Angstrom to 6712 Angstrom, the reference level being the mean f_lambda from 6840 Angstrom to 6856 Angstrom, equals -12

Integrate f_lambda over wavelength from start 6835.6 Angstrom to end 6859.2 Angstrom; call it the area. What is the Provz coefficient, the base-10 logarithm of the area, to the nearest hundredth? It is 2.42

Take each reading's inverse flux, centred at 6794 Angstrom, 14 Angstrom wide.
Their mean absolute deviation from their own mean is 0.0017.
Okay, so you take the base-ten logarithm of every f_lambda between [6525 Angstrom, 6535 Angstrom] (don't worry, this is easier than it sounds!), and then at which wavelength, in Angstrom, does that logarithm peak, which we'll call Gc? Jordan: 6534.69 Angstrom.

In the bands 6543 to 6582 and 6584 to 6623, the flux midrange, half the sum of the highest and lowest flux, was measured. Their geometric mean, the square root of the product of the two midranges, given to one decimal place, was 13.5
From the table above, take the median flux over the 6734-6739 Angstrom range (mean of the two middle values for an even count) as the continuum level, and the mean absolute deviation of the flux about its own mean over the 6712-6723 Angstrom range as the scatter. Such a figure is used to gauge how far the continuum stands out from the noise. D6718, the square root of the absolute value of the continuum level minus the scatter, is 3.45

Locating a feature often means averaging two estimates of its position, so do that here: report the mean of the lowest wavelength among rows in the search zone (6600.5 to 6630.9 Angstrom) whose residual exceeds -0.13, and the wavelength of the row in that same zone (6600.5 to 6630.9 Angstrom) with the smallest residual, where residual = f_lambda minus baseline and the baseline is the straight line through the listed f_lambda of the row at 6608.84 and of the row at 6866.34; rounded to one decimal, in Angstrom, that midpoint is 6614.2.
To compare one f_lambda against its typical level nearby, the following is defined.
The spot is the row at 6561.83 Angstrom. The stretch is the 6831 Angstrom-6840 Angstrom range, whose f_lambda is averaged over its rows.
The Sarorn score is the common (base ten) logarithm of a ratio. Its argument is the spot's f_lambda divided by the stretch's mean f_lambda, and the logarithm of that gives 0.161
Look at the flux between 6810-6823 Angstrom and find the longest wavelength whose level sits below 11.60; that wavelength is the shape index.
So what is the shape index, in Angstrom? 6822.21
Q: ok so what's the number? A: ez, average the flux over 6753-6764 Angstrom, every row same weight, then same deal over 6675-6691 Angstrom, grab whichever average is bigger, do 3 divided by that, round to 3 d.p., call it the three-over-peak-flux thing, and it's 0.262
